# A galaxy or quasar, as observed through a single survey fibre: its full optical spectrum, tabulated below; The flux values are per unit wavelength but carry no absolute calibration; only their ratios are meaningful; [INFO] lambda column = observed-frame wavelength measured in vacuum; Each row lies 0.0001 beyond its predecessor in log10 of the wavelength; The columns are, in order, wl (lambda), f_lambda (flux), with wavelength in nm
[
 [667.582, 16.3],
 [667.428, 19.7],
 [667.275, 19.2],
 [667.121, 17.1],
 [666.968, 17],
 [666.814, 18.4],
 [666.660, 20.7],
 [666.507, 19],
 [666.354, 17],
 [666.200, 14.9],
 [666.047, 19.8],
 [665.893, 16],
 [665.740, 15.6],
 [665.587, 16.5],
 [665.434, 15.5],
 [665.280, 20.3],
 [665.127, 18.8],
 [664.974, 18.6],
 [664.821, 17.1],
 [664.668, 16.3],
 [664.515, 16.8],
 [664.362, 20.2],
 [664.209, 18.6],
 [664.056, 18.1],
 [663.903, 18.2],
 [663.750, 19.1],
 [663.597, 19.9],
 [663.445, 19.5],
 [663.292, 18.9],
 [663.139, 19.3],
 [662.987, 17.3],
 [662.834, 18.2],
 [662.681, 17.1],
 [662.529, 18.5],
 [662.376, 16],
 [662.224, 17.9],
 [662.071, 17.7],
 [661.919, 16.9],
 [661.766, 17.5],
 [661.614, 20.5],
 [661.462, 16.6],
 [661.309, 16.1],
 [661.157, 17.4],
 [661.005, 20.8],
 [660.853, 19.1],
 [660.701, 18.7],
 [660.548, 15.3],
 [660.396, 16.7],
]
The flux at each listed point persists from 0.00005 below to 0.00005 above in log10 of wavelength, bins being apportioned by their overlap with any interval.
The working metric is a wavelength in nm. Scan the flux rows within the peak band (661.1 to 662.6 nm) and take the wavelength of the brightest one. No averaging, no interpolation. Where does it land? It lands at 661.614 nm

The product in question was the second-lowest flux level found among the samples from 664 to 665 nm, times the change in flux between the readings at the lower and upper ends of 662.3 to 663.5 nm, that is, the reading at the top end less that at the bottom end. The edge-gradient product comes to 59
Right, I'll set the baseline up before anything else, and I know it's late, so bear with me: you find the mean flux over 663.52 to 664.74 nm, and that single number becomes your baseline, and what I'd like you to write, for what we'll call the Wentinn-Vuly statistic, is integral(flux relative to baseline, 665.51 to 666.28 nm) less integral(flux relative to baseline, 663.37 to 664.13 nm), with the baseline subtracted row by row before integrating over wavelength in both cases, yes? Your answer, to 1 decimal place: -1.8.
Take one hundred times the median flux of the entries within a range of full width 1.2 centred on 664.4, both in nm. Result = 1815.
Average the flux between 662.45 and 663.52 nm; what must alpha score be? 18.4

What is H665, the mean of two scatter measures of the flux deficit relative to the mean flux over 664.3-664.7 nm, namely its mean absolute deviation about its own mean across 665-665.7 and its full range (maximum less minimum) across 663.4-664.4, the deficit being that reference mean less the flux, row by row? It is 1.9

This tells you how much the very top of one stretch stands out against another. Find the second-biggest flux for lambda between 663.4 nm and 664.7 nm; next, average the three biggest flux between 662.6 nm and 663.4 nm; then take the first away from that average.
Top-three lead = -1.1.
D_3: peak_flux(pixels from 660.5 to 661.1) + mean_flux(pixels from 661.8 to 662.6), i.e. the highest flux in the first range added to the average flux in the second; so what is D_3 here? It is 38.2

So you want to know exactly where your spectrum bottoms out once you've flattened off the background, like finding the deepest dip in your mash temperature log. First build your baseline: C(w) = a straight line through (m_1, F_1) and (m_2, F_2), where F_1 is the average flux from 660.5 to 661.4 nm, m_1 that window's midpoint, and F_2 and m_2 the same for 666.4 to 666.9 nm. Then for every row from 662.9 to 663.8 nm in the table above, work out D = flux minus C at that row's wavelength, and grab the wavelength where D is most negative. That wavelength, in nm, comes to 662.987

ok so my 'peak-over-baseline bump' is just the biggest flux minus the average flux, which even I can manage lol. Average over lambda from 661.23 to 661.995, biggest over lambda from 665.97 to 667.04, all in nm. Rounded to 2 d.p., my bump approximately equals 3.18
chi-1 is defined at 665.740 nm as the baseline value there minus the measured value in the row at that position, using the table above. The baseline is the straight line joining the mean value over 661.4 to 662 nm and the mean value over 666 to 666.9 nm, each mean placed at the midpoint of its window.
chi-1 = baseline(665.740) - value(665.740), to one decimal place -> 2.6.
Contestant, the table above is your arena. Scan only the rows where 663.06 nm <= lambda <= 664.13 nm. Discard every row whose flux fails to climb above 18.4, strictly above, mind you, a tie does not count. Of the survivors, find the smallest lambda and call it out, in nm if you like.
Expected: 663.139 nm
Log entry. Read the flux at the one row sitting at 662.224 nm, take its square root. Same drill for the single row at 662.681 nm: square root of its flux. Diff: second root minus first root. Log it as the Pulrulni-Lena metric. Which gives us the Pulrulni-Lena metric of -0.10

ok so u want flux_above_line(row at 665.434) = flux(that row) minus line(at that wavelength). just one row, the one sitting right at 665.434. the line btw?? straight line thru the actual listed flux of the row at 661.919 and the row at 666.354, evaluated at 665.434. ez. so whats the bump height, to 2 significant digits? -1.5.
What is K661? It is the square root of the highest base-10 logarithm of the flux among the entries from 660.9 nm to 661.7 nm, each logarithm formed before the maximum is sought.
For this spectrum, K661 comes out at 1.15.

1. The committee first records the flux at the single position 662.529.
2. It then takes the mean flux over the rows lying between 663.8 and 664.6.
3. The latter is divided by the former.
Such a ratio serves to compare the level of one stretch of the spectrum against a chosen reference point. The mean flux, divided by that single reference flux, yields 0.99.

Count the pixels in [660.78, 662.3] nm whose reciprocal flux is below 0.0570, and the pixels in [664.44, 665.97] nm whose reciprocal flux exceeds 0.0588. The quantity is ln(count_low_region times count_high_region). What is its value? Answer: 3.4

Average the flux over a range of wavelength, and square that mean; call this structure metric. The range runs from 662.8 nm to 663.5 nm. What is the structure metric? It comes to 347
